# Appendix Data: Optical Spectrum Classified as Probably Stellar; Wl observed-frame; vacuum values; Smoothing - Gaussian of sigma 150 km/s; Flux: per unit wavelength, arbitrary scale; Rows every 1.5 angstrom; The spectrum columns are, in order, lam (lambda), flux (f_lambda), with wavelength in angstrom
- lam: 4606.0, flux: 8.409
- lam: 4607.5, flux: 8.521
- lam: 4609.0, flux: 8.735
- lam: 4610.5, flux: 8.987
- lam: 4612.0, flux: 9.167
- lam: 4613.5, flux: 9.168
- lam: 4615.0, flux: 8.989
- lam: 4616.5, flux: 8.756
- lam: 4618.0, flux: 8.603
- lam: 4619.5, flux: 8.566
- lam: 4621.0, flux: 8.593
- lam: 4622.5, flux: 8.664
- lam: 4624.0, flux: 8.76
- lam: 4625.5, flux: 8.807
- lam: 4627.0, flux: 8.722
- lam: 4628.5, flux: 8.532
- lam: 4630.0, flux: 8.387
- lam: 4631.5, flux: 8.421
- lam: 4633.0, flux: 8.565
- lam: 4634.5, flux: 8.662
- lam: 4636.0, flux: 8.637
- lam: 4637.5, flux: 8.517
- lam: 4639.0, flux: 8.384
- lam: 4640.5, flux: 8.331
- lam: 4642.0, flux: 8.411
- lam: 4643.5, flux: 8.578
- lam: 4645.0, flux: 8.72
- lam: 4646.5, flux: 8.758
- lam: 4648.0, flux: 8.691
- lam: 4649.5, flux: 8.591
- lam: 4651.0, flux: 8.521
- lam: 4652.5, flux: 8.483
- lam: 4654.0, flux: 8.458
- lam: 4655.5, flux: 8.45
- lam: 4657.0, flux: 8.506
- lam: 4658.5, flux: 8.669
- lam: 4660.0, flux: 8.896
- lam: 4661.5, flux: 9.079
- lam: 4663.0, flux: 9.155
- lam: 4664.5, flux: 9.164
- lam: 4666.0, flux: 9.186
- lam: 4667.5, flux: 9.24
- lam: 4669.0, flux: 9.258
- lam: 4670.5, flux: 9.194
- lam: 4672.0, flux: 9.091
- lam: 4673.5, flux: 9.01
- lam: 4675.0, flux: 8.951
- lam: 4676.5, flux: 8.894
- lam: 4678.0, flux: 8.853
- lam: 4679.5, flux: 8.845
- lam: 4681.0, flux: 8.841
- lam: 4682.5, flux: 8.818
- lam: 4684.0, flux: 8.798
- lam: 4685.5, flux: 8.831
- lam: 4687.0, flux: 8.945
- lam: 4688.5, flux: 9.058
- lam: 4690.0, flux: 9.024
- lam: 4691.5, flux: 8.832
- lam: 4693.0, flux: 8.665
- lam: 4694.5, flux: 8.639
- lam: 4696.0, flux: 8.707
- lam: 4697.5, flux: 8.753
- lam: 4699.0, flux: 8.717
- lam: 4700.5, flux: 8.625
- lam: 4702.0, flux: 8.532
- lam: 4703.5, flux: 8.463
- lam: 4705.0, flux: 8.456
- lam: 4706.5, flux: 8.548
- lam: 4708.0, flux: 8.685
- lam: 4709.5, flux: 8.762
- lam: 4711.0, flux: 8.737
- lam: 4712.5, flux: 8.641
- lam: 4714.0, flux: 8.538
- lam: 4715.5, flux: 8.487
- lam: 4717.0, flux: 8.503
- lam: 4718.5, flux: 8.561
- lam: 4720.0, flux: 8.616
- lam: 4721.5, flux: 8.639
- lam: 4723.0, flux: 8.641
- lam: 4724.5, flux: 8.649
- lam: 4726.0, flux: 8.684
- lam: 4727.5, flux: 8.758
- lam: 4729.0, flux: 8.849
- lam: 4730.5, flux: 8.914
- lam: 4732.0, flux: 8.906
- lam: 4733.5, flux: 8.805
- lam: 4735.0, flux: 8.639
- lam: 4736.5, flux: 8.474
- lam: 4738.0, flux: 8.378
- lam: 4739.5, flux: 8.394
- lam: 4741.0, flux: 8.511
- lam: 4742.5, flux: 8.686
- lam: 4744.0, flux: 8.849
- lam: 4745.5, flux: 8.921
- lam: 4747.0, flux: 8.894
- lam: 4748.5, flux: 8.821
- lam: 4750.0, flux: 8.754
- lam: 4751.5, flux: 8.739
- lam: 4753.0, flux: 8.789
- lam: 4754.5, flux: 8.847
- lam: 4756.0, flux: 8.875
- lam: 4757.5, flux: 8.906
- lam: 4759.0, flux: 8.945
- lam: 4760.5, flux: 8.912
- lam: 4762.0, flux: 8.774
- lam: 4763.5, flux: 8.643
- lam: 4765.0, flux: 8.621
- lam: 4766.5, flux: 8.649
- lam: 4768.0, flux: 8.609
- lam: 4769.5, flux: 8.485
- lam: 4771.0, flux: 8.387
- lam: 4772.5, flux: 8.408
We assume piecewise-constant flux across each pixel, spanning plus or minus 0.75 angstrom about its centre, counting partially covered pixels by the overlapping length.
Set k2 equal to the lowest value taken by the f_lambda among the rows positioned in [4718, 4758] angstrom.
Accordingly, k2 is 8.378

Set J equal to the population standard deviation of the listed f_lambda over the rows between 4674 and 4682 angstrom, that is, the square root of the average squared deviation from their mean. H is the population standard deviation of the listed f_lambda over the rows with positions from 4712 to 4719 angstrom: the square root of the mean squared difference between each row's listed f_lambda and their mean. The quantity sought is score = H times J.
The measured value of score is 0.002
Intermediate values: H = 0.05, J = 0.04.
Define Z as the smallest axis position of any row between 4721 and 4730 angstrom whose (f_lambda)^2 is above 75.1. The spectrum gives 4726.0 angstrom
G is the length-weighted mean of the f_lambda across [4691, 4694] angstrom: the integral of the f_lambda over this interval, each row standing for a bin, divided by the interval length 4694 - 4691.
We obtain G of 8.73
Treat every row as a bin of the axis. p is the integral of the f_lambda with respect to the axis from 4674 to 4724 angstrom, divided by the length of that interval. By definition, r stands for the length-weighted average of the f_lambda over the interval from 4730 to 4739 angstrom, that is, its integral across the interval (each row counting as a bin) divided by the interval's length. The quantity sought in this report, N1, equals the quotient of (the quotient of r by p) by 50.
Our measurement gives 0.0199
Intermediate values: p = 8.72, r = 8.67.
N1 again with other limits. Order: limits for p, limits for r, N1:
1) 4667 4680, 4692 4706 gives 0.0191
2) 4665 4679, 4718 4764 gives 0.0193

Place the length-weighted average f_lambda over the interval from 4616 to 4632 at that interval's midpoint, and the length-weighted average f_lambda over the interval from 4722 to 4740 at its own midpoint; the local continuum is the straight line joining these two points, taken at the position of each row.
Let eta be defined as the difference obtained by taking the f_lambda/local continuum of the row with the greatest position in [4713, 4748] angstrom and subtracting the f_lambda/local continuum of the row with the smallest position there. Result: 0.04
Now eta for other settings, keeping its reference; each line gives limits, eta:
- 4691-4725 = -0.02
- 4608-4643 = -0.04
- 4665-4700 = -0.06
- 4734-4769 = -0.01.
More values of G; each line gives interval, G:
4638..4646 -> 8.49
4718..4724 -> 8.62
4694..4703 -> 8.66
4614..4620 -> 8.75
